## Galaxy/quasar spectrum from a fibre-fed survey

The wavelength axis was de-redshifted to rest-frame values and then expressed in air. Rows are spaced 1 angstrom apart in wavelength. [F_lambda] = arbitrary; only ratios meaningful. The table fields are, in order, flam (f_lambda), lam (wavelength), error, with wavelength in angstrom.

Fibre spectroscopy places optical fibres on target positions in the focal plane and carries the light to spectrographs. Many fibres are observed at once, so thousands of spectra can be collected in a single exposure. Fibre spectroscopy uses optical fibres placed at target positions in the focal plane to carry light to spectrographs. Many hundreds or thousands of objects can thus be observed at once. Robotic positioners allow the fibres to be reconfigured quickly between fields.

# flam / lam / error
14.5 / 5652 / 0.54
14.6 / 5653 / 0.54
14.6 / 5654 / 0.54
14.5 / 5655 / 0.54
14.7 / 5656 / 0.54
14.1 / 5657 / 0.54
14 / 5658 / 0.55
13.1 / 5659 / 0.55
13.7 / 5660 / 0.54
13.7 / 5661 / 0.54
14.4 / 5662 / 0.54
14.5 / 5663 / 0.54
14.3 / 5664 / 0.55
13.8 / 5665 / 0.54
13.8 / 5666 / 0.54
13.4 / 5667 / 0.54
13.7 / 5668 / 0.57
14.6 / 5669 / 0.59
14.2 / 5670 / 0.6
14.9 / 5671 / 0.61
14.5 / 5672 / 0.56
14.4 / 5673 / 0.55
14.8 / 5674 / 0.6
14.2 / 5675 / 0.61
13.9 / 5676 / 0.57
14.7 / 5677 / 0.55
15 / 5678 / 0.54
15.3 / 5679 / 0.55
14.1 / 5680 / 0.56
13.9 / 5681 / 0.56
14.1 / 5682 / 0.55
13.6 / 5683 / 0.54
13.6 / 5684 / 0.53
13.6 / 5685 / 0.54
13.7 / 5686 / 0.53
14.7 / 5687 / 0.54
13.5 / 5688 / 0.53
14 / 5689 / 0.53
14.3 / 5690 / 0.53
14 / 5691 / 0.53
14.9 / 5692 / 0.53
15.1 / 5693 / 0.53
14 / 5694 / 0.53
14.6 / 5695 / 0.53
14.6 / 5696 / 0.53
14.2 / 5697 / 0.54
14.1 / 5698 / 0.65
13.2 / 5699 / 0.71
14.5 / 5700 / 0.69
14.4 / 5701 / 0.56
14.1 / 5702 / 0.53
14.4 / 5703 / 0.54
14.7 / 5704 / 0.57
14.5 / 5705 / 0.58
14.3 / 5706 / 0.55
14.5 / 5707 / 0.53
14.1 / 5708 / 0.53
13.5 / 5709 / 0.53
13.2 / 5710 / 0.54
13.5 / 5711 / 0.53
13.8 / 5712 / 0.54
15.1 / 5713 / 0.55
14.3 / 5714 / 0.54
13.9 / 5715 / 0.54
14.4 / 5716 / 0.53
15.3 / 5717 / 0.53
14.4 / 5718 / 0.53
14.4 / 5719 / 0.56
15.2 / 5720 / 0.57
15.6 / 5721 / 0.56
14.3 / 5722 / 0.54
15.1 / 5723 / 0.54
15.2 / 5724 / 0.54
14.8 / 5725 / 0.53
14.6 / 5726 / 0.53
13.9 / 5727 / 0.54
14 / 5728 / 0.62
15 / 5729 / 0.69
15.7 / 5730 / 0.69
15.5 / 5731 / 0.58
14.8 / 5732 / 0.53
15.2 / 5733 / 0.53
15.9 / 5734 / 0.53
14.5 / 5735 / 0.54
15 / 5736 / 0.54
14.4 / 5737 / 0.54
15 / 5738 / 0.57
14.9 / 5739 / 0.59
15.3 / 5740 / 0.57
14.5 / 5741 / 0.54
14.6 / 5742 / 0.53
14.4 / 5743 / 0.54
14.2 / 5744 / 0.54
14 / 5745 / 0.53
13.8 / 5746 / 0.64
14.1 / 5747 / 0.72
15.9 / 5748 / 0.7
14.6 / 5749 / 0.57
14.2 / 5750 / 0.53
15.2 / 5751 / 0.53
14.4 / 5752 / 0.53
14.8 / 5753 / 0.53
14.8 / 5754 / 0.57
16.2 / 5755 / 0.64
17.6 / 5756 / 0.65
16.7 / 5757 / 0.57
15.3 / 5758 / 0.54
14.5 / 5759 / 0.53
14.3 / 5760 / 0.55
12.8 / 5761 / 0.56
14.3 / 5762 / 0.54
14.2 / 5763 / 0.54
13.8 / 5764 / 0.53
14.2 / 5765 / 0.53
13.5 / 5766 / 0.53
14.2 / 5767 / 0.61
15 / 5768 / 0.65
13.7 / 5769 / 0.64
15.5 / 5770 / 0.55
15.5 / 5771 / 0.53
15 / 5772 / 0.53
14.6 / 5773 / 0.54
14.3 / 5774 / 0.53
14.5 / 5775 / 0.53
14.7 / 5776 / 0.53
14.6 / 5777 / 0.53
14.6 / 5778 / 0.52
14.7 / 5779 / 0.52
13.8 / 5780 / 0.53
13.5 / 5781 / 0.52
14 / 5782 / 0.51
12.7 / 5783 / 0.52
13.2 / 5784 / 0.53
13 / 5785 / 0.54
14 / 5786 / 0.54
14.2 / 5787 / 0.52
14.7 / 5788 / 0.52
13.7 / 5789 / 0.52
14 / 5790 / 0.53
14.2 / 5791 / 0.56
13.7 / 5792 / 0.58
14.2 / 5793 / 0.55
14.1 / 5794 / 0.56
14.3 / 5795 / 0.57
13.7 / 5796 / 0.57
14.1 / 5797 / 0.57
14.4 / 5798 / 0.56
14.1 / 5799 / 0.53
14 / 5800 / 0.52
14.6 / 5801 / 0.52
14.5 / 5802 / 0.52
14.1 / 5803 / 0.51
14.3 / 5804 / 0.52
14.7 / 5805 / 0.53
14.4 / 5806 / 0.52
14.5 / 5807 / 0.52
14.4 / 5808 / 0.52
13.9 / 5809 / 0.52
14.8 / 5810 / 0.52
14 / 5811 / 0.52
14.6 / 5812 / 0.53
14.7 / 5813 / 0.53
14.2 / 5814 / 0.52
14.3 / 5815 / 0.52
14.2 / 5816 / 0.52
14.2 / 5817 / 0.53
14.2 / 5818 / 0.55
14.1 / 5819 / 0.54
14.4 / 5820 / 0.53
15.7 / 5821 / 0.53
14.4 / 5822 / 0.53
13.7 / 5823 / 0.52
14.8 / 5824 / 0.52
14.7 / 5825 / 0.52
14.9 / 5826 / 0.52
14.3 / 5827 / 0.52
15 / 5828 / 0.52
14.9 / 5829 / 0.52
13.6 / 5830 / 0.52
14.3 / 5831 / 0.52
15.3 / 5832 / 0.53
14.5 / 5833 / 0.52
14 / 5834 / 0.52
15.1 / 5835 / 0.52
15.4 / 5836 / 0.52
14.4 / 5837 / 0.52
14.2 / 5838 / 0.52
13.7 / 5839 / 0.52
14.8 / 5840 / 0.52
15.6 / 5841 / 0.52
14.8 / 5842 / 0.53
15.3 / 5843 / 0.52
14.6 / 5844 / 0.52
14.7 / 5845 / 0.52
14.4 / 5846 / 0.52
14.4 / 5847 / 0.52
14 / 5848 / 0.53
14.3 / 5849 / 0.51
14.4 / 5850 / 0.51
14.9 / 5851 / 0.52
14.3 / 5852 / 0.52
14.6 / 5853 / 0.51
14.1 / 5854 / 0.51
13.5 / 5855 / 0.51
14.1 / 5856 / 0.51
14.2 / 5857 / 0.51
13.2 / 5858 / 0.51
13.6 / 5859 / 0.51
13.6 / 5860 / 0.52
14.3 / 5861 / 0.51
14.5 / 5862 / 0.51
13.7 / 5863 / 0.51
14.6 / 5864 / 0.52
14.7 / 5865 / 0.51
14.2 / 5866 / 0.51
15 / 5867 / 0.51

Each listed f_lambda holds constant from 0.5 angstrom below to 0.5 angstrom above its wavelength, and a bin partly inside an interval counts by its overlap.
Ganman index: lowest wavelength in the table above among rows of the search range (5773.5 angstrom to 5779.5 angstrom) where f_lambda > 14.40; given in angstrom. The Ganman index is 5775 angstrom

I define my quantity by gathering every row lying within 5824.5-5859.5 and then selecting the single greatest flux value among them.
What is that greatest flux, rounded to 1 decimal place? 15.6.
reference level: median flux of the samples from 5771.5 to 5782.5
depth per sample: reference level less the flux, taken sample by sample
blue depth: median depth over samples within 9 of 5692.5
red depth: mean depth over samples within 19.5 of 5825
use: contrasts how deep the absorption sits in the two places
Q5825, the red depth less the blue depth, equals -0.4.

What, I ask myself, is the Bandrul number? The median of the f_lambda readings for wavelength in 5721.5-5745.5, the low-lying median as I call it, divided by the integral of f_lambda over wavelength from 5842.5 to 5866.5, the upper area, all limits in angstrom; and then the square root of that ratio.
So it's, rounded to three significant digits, 0.208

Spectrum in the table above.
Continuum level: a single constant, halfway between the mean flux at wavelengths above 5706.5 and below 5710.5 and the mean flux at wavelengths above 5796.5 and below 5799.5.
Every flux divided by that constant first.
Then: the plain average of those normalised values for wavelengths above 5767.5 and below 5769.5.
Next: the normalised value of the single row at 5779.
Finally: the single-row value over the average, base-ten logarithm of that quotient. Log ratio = 0.010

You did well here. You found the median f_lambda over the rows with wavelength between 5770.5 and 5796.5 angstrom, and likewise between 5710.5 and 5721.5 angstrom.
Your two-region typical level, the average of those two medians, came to 14.3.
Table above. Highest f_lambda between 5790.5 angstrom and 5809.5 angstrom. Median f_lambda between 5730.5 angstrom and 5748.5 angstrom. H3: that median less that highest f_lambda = 0.0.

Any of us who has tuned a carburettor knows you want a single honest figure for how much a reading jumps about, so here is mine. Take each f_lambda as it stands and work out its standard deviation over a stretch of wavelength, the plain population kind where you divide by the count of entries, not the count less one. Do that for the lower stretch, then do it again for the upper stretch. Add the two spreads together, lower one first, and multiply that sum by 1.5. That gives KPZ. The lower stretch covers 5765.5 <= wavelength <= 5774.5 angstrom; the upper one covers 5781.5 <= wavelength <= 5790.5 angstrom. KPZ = 1.93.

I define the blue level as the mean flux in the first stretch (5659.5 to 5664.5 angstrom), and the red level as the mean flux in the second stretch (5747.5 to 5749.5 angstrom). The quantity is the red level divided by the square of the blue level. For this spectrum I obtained 0.076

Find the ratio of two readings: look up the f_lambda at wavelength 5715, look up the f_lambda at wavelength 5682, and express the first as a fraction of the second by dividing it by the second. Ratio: 0.99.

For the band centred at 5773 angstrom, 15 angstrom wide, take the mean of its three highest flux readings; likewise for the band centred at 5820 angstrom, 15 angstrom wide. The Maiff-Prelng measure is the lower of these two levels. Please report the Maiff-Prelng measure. 15.1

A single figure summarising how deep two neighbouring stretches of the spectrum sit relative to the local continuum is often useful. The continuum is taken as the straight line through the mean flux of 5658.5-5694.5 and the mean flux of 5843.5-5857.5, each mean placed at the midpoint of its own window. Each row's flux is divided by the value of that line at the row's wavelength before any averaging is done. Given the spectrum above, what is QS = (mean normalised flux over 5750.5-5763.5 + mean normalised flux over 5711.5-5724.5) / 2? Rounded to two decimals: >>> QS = 1.04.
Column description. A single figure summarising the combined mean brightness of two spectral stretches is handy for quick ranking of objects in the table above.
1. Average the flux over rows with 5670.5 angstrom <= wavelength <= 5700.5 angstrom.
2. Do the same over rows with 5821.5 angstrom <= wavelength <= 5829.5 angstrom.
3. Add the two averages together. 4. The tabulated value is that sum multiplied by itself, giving 833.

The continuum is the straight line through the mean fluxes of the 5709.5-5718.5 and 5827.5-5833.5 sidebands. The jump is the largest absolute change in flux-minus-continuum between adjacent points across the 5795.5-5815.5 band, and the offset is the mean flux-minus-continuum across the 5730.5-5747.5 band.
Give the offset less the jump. -0.48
